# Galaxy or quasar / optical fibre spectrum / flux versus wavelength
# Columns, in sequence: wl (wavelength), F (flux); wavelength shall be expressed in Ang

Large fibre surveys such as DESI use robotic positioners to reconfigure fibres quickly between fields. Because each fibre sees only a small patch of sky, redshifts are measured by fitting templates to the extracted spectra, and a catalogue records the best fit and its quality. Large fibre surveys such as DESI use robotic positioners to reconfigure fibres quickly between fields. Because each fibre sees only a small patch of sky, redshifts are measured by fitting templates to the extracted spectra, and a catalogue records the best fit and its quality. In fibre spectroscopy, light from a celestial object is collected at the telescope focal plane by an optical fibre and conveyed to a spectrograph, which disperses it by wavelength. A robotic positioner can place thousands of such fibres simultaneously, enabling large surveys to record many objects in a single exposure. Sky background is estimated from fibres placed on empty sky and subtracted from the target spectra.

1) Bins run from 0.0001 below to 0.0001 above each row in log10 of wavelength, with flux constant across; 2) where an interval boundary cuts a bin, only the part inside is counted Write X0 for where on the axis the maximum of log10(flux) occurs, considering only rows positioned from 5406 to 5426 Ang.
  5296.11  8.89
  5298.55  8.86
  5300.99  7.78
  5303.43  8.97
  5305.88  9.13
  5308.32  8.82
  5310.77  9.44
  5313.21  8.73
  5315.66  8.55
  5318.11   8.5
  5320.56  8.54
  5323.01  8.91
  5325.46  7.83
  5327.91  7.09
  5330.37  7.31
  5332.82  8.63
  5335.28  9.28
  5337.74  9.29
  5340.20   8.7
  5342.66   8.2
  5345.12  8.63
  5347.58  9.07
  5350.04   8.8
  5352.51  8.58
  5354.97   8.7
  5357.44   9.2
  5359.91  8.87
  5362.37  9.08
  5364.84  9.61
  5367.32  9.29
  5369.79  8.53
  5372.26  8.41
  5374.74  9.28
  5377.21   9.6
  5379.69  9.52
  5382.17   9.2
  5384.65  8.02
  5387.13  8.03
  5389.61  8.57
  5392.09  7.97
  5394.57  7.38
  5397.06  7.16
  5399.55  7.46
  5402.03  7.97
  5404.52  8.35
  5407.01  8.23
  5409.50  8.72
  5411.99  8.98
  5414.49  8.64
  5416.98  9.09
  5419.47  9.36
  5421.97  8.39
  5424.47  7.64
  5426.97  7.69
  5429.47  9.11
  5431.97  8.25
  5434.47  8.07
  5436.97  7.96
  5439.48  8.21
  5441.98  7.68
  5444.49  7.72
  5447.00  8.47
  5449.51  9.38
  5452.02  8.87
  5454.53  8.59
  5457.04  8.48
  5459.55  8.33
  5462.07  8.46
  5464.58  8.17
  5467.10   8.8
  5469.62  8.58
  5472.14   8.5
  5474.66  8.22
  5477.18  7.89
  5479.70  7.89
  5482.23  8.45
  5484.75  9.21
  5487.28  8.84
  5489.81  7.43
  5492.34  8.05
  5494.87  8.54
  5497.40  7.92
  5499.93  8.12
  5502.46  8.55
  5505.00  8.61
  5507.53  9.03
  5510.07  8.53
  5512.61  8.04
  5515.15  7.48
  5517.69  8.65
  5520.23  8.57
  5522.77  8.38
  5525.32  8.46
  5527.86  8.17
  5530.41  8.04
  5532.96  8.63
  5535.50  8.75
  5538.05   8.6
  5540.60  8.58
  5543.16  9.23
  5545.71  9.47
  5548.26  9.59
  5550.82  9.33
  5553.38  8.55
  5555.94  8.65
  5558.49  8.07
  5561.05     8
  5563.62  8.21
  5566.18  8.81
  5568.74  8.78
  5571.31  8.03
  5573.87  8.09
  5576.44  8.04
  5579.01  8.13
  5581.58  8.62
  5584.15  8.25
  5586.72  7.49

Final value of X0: 5419.47 Ang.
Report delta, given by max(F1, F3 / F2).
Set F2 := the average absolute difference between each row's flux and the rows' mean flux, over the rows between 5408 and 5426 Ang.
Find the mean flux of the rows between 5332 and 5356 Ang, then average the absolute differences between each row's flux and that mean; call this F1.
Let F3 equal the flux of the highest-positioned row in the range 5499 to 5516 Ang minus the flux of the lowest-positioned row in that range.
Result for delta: 0.26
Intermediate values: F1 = 0.26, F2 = 0.40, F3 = -0.64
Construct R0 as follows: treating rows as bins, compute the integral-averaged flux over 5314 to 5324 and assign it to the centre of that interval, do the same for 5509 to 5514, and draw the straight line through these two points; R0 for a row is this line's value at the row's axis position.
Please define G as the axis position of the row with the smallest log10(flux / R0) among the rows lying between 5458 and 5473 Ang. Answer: 5464.58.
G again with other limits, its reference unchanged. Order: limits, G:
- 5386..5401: 5397.06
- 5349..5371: 5369.79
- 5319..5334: 5327.91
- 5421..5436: 5424.47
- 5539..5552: 5540.60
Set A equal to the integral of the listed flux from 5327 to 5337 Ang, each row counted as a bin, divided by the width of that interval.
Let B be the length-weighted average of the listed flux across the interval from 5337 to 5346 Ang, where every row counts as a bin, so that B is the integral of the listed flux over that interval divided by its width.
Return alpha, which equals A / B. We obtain 0.94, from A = 8.16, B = 8.68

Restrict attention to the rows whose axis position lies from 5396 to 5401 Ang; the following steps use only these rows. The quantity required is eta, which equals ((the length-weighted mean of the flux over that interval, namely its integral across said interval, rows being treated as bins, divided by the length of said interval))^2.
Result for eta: 54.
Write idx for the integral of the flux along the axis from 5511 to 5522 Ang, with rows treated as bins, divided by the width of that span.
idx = 8.21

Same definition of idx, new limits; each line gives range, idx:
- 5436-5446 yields 7.90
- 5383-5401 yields 7.83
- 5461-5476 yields 8.45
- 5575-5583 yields 8.26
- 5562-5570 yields 8.57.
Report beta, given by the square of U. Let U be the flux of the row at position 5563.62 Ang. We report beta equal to 67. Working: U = 8.21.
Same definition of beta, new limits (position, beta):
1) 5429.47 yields 83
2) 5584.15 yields 68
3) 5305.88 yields 83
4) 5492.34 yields 65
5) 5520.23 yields 73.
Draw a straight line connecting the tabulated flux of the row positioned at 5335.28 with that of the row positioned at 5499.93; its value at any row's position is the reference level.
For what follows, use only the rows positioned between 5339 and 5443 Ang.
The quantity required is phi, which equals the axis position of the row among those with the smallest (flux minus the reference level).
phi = 5397.06 Ang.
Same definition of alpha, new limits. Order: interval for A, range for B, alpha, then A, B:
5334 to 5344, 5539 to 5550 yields 0.96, 8.86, 9.20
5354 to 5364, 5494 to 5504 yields 1.09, 9.00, 8.28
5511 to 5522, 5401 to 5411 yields 0.98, 8.21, 8.34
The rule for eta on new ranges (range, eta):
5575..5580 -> 65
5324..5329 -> 57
